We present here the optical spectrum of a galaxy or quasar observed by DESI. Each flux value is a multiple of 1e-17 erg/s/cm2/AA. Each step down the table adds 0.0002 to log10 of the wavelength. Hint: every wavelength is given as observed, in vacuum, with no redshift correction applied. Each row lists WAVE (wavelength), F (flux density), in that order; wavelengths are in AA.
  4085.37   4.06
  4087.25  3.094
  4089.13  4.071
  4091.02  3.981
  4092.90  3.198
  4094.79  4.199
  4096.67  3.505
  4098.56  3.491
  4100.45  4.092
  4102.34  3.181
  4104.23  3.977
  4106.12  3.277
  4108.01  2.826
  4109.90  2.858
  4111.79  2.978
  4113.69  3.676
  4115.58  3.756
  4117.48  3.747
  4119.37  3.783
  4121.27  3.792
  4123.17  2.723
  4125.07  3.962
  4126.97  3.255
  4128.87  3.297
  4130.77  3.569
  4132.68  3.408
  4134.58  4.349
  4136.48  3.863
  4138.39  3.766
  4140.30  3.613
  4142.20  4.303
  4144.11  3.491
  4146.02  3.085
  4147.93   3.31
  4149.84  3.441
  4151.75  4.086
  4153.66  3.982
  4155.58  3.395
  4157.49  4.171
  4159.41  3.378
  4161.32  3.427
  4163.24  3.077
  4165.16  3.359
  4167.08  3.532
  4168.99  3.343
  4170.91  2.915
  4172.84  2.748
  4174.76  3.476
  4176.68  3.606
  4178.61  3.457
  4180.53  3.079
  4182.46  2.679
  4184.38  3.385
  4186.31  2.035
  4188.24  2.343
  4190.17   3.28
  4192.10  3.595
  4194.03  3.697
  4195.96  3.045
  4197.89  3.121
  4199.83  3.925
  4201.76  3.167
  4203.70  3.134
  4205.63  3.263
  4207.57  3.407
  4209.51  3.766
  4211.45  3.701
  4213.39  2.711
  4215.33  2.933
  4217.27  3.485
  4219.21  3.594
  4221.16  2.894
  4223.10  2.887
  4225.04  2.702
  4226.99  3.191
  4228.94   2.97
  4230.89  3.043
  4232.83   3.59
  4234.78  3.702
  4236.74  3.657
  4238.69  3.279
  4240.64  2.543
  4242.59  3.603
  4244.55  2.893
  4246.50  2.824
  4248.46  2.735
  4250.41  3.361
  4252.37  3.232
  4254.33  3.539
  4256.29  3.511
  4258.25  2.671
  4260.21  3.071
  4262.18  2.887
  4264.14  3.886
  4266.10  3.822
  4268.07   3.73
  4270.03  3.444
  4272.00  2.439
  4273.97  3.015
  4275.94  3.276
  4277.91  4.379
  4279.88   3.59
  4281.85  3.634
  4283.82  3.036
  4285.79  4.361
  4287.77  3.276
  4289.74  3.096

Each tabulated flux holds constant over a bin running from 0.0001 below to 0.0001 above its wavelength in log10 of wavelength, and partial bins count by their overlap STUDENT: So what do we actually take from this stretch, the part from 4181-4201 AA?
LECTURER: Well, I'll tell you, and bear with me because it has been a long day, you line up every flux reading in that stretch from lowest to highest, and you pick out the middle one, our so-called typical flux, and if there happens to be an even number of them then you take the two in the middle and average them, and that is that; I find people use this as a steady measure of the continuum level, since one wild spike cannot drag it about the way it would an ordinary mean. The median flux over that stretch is 3.2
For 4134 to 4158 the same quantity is 3.8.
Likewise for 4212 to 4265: 3.1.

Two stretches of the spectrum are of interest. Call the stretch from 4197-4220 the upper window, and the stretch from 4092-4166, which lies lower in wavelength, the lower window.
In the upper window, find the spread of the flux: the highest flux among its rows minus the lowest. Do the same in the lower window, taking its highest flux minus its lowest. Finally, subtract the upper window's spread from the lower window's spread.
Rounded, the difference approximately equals 0.4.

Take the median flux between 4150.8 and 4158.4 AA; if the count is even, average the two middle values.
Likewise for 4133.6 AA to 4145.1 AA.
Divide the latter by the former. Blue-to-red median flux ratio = 0.95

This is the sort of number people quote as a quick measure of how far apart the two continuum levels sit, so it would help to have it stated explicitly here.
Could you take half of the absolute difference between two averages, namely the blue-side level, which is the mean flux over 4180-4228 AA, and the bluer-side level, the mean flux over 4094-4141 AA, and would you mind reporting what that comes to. 0.20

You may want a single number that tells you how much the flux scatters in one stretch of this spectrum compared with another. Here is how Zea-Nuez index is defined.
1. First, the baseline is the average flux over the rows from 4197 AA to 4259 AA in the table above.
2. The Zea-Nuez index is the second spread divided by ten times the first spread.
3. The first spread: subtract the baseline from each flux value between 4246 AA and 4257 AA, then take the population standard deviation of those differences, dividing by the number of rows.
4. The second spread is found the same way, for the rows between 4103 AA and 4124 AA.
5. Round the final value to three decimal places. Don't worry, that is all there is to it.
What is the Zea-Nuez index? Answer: 0.143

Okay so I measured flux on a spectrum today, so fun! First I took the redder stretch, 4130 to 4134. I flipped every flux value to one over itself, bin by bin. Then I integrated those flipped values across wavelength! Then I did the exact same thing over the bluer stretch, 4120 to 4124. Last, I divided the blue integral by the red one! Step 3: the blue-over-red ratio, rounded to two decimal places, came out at 1.10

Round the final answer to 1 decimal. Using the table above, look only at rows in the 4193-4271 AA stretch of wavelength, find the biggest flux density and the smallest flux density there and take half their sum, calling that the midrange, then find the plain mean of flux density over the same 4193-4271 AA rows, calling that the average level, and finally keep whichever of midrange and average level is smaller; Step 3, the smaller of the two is 3.2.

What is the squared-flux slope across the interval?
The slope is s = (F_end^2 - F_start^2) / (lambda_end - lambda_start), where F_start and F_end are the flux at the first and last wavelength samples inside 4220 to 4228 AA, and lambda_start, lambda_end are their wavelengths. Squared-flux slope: 0.3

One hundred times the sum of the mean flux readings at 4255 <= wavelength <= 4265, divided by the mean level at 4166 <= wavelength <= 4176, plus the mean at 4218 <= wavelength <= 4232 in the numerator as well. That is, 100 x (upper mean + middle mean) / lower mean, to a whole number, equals 195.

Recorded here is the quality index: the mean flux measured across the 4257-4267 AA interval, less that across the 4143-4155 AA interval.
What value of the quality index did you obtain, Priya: -0.30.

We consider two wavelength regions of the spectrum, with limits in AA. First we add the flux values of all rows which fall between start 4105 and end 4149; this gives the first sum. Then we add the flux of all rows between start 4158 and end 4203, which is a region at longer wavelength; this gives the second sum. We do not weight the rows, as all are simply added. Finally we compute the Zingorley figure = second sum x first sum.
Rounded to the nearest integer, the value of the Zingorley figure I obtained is 5944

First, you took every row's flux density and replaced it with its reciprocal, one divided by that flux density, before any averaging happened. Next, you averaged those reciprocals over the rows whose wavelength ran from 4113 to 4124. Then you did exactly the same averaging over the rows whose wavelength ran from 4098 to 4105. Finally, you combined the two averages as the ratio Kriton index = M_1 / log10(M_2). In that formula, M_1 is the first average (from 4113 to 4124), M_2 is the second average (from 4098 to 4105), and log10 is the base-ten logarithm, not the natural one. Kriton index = -0.50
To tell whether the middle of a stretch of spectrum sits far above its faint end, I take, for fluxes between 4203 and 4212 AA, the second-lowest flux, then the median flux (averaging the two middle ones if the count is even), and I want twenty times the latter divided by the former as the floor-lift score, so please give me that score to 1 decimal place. 20.9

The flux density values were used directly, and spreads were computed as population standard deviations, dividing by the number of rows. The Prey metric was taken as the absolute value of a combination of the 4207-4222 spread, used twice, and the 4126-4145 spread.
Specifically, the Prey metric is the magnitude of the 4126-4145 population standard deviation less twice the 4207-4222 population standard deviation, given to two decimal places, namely 0.40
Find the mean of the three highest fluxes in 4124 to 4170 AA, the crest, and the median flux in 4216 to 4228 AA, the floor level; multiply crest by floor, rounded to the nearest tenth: 13.0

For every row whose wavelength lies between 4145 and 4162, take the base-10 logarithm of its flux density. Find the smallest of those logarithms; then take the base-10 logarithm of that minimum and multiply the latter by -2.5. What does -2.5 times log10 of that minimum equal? 0.776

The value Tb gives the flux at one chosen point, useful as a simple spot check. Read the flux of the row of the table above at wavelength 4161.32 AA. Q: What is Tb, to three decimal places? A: 3.427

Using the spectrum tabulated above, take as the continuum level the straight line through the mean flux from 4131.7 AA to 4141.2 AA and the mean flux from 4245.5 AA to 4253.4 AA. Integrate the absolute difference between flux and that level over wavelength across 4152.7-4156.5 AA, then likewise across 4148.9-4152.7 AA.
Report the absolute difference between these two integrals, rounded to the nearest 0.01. 0.16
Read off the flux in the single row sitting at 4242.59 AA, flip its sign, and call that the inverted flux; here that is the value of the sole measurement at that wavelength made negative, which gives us -3.60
